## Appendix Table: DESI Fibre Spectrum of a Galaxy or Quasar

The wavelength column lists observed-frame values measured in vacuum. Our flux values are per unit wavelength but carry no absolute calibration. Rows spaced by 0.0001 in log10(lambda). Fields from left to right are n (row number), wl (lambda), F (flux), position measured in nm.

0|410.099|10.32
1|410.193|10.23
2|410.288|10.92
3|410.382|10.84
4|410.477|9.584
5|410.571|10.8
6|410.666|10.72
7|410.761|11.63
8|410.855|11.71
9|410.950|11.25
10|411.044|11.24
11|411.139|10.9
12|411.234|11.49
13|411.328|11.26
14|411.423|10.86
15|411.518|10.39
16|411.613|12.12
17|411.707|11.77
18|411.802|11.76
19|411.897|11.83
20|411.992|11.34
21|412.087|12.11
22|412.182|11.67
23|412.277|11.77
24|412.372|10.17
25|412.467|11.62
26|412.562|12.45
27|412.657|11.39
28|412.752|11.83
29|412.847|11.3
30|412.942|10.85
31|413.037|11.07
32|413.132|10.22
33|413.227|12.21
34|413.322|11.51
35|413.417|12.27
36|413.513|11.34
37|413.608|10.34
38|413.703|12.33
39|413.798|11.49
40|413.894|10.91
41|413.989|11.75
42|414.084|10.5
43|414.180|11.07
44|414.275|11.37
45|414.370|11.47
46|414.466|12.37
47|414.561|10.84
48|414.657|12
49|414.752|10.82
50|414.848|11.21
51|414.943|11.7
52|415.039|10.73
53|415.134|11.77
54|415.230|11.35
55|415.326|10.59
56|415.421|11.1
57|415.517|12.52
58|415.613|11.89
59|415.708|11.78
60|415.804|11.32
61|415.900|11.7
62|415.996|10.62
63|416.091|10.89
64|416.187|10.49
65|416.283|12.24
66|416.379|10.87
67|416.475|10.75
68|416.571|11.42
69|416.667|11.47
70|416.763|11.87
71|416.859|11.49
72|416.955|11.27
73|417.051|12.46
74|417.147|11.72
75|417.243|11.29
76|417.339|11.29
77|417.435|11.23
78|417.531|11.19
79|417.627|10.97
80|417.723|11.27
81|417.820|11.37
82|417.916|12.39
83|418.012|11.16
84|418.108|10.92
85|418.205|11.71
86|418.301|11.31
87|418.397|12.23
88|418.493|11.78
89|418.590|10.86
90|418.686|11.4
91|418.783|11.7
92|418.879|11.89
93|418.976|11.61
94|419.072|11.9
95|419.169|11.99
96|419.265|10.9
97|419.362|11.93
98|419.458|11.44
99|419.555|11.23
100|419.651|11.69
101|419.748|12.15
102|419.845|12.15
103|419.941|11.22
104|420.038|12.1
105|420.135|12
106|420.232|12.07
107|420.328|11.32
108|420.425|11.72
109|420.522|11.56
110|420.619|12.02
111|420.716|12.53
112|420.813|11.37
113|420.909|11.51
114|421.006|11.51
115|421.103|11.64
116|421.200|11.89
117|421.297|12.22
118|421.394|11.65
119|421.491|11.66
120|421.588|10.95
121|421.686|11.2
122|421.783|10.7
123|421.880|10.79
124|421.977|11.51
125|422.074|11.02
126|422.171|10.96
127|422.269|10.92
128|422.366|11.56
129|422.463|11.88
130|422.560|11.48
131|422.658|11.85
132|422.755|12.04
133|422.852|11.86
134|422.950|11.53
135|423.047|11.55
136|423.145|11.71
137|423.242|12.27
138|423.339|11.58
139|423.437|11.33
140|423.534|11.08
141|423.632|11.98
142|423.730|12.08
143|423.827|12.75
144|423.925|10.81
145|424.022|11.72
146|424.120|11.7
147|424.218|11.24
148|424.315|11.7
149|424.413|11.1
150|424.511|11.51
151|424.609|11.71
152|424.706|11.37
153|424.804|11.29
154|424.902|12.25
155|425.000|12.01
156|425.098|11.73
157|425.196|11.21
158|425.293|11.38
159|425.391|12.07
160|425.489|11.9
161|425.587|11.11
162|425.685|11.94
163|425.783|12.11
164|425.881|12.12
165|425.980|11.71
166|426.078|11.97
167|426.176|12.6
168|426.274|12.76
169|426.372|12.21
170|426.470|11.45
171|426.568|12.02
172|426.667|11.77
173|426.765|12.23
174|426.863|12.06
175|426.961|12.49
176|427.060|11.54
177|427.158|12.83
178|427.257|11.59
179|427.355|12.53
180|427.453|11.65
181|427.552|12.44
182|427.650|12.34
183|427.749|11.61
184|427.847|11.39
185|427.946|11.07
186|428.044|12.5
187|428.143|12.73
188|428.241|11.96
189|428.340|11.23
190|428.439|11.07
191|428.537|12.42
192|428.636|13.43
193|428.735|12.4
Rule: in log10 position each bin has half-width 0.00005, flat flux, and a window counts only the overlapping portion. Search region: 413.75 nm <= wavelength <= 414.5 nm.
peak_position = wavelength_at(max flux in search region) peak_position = 414.466 nm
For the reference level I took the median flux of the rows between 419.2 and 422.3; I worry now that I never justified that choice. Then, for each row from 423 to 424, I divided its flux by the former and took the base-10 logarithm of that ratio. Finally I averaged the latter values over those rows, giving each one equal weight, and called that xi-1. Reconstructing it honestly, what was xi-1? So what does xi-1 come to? 0.006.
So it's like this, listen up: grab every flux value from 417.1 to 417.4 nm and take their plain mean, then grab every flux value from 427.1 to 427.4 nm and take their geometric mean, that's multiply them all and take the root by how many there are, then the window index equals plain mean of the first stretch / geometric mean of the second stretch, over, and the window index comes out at 0.929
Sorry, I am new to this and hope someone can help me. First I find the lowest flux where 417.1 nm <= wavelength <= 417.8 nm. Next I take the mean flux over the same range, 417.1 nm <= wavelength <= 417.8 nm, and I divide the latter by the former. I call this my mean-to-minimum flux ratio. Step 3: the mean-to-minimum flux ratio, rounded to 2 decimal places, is 1.03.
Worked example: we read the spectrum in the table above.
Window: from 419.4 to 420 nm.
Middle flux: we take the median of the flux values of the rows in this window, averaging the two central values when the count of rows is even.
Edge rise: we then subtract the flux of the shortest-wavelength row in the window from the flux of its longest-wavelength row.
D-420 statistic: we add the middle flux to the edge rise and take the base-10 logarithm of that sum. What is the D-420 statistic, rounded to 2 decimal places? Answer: 1.05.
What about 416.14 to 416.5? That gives 1.04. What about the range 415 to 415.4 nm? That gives 1.04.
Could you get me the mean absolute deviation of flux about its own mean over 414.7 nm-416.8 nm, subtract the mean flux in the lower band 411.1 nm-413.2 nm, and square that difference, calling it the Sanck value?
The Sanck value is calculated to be 119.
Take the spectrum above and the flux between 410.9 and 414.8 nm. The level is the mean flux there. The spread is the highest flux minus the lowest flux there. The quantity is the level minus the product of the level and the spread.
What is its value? -14.6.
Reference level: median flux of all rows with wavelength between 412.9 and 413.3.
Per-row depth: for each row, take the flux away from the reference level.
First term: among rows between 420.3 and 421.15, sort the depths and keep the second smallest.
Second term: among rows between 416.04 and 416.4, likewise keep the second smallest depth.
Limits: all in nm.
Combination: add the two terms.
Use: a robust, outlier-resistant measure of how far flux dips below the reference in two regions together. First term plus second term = -1.0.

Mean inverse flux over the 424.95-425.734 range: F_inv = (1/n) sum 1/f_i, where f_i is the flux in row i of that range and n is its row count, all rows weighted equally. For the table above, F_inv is 0.0858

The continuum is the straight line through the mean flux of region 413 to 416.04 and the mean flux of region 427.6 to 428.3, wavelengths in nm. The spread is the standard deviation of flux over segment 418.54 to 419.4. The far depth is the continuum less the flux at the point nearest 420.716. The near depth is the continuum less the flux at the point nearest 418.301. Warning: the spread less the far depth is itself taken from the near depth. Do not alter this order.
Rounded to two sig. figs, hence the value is -1.1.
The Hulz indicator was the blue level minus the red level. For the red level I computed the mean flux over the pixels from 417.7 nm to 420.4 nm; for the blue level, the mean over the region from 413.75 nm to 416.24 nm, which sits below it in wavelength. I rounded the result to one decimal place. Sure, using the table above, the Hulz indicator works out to -0.3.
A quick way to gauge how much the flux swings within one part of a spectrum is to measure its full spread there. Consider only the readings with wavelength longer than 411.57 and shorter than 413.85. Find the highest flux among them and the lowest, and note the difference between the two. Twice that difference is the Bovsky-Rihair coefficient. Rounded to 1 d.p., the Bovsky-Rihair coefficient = 4.6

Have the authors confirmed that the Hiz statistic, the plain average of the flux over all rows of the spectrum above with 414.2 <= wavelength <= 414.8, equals 11.5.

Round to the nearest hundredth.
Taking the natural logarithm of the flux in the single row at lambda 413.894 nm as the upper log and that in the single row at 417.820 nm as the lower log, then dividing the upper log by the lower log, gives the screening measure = 0.98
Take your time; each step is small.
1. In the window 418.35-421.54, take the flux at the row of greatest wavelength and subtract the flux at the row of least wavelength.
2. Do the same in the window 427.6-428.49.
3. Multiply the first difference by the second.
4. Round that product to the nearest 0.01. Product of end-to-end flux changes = 0.72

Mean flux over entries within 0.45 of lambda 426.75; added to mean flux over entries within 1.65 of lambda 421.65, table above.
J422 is 23.7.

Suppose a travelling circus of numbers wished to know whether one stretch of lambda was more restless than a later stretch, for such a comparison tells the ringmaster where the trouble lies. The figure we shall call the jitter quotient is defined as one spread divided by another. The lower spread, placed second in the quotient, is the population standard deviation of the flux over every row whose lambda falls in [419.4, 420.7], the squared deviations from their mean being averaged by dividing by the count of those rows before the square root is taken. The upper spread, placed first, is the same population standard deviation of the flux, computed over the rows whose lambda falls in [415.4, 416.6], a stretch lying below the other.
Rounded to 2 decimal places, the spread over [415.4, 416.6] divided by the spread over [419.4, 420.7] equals 1.78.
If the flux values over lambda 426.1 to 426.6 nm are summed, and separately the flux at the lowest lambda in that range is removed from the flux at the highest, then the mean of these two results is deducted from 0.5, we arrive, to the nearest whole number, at -30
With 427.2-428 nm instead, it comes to -47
